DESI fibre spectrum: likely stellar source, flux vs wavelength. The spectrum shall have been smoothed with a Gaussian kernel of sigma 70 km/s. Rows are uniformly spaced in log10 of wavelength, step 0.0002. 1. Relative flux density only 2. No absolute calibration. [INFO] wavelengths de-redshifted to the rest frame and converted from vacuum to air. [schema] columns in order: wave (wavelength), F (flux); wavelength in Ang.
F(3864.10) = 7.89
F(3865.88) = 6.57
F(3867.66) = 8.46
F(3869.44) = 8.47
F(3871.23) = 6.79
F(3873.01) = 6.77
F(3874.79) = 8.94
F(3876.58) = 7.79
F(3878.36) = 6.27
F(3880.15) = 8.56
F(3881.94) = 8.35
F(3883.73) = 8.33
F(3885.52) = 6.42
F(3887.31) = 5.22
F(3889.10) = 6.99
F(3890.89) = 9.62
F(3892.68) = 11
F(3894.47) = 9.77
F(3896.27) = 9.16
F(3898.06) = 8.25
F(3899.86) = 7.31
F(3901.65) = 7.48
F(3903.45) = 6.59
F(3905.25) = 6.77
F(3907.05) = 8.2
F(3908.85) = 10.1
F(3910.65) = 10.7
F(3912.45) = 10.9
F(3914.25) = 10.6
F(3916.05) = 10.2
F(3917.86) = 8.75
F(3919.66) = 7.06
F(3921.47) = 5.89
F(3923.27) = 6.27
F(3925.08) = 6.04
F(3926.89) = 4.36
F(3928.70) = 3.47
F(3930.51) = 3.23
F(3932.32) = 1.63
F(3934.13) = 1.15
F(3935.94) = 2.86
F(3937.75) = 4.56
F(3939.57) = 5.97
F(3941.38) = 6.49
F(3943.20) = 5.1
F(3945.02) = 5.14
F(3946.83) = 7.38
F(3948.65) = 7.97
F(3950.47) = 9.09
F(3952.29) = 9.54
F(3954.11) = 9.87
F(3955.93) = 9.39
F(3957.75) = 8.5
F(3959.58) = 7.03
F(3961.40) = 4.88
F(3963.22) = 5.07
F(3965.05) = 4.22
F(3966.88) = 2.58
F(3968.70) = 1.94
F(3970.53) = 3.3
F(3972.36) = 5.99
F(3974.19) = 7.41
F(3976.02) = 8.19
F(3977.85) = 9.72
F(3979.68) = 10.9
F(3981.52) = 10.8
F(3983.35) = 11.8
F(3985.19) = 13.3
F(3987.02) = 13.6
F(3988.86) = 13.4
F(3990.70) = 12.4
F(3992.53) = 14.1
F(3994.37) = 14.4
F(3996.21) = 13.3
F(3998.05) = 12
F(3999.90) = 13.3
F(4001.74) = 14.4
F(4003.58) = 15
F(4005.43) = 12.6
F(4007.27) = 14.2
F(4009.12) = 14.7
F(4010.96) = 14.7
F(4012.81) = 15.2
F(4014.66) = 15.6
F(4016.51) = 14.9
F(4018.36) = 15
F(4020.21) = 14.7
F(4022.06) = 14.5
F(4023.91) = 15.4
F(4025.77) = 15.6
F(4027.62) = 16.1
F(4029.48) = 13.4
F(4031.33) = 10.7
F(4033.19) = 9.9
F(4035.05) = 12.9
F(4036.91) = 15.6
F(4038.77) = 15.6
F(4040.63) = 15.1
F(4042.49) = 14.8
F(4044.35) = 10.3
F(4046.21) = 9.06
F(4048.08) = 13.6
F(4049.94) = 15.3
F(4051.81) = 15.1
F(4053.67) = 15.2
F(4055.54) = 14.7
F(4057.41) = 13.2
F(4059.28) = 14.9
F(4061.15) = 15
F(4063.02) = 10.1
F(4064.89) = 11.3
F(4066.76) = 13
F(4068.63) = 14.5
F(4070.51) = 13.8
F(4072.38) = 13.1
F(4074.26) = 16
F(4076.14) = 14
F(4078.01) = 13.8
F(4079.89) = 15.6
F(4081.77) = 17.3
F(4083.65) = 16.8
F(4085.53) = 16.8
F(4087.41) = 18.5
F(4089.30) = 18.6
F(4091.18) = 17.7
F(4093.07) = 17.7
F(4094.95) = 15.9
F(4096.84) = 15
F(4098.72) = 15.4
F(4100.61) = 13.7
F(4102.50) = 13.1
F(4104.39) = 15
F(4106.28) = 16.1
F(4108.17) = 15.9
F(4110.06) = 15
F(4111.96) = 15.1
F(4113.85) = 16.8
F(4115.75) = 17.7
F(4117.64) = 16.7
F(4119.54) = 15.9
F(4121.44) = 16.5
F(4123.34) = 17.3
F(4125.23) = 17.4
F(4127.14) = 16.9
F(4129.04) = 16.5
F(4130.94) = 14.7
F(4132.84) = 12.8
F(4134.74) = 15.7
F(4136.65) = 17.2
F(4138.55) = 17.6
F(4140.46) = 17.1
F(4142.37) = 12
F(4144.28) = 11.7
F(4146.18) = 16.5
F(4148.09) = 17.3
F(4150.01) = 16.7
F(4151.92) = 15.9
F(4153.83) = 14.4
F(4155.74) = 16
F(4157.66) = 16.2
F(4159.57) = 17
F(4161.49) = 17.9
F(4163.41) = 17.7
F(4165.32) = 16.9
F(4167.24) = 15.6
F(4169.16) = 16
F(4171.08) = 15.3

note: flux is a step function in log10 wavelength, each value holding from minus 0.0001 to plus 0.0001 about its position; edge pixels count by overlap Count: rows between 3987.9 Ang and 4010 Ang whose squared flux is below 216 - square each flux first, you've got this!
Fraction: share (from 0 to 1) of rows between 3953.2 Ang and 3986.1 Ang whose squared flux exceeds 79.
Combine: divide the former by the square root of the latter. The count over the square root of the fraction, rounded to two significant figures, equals 16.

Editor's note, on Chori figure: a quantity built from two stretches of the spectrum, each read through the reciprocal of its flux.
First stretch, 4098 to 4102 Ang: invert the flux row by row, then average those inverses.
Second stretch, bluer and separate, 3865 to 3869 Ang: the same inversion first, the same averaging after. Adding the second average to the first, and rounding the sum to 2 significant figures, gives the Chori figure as 0.20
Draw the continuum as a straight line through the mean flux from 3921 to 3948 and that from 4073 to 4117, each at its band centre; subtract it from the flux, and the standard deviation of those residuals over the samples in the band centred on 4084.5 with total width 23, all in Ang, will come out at 1.3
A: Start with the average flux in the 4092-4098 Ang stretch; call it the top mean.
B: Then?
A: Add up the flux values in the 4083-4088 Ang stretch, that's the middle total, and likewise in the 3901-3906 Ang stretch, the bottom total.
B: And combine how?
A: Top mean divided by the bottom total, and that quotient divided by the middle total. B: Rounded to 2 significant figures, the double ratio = 0.015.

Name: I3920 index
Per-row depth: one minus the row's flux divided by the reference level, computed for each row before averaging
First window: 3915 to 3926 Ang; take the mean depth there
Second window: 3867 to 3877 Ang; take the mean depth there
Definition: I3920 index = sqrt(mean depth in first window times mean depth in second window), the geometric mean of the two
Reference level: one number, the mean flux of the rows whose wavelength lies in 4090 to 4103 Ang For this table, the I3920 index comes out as 0.51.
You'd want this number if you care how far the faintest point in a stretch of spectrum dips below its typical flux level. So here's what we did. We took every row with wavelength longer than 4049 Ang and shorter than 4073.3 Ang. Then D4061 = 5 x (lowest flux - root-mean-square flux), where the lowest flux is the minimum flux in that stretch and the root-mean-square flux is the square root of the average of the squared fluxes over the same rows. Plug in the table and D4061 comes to -19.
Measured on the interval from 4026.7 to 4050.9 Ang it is -22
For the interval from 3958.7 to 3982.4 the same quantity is -25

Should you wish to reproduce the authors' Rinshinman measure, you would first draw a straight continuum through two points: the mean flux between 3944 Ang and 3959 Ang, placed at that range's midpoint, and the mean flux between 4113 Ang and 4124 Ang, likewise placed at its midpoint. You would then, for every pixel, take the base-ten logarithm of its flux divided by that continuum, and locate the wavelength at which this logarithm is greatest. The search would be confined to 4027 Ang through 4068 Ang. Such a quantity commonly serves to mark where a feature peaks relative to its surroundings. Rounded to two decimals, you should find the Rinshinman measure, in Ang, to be 4027.62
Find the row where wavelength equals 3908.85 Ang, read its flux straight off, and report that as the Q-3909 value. 10.1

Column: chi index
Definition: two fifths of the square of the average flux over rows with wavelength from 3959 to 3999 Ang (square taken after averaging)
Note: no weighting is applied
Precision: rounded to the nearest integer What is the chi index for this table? 33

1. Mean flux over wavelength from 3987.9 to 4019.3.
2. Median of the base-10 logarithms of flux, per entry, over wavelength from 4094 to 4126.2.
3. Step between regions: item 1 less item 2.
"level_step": 13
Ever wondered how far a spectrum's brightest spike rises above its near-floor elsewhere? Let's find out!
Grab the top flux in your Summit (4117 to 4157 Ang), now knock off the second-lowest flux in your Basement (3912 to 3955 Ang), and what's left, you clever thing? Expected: 16.0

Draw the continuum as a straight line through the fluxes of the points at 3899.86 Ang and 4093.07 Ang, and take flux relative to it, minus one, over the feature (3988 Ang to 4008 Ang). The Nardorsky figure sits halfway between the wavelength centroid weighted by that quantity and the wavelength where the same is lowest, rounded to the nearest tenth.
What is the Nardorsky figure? 3997.7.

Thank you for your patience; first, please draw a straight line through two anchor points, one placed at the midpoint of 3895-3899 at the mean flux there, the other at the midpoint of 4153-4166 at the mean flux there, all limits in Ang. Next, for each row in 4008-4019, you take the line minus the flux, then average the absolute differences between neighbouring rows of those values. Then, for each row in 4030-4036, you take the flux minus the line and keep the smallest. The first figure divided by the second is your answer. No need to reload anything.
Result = -0.11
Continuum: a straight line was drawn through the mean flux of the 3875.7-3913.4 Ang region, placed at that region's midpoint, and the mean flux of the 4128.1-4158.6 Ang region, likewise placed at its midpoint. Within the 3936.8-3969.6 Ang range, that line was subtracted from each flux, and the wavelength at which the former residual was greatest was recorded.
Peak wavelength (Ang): 3954.11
